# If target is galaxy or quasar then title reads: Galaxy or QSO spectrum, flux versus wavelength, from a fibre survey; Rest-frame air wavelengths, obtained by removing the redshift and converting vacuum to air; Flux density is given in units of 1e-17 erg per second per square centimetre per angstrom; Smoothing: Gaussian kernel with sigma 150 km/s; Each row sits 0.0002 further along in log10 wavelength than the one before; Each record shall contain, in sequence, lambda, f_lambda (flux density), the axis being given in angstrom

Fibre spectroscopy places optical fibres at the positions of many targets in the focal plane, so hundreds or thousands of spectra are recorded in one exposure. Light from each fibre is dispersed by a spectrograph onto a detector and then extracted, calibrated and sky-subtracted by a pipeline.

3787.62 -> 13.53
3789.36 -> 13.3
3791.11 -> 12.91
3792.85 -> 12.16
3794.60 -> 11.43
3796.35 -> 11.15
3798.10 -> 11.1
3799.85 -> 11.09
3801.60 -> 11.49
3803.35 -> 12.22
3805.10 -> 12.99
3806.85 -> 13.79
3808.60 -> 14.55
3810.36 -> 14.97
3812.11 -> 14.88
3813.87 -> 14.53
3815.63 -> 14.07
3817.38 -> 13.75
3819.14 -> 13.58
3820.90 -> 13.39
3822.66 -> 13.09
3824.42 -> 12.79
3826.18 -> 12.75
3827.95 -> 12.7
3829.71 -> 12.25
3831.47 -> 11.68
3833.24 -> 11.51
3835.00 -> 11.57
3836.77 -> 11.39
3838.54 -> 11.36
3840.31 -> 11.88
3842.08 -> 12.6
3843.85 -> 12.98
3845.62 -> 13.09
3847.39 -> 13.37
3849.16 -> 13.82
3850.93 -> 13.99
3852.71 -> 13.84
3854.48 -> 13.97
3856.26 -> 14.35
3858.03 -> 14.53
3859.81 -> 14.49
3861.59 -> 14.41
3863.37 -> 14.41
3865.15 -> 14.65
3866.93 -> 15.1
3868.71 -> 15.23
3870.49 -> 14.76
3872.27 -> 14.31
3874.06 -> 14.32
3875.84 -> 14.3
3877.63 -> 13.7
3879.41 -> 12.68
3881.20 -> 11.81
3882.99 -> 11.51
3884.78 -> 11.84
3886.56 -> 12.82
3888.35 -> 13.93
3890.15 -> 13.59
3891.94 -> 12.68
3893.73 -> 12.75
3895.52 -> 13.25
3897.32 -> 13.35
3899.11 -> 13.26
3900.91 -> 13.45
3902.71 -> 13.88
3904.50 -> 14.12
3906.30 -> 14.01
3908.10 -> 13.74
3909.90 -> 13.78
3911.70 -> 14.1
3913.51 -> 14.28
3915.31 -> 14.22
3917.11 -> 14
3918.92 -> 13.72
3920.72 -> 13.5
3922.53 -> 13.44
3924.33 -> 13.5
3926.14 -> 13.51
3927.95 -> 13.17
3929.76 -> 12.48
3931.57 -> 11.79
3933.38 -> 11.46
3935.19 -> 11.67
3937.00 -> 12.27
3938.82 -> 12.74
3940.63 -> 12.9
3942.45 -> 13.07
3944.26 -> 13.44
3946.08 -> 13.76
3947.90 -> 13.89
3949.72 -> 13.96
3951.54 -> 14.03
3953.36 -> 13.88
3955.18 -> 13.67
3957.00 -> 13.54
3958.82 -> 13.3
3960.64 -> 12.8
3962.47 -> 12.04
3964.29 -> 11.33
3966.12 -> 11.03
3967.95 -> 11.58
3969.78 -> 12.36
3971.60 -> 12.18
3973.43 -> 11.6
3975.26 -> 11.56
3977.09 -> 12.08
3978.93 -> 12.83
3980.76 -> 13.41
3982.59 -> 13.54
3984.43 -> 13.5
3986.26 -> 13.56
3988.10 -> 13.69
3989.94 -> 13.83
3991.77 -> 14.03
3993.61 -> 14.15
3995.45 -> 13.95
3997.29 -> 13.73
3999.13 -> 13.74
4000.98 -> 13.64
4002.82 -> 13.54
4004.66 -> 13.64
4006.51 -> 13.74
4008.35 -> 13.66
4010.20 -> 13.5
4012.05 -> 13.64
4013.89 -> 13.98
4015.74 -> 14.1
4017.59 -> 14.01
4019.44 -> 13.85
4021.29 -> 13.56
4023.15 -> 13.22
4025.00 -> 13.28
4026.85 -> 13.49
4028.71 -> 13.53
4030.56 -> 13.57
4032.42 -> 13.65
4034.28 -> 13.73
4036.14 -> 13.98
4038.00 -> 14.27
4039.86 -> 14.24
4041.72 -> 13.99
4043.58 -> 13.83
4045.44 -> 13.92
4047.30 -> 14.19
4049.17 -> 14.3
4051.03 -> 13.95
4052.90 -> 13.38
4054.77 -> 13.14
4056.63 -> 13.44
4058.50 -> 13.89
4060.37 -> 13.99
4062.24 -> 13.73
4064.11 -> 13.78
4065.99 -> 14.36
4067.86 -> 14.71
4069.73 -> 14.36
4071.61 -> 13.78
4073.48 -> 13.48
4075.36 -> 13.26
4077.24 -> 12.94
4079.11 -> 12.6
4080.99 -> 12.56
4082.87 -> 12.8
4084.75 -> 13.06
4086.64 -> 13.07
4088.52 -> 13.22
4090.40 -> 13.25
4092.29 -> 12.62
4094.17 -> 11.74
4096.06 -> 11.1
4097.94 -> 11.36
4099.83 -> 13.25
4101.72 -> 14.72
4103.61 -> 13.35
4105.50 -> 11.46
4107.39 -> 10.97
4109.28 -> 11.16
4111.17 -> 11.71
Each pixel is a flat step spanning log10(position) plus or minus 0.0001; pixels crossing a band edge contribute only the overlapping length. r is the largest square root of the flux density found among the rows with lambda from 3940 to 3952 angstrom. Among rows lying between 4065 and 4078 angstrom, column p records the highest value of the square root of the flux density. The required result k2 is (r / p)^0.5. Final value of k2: 0.99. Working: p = 3.84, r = 3.75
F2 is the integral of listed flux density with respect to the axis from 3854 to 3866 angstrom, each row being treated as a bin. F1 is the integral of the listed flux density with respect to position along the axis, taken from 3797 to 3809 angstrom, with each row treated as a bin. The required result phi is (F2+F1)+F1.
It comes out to 470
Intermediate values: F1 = 148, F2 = 173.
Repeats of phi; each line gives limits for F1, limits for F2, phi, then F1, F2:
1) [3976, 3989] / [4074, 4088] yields 524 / 172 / 181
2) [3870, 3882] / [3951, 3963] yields 488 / 164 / 160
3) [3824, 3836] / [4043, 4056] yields 471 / 146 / 180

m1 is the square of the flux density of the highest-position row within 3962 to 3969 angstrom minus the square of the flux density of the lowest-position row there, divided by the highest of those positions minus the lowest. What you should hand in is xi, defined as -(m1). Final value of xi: 2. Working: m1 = -2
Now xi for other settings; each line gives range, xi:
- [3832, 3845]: -3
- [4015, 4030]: 1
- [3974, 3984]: -7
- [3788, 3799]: 6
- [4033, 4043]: -1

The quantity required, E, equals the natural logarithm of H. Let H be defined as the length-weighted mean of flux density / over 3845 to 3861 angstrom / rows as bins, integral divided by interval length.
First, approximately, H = 14.0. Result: 2.636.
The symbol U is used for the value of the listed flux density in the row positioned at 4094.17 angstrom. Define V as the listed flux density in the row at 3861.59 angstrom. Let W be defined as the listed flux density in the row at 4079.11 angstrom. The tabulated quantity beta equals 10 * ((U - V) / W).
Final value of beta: -2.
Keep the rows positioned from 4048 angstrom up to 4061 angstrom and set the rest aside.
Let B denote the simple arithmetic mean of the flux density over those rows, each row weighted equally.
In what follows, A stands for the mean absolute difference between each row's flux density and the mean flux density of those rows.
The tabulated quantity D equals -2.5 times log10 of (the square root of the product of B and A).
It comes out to -0.9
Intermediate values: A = 0.3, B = 13.7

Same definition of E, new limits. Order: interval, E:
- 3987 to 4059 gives 2.622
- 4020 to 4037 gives 2.607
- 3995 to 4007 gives 2.617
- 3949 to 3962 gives 2.606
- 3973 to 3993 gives 2.573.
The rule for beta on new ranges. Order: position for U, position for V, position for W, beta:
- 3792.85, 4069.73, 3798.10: -2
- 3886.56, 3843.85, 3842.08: 0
